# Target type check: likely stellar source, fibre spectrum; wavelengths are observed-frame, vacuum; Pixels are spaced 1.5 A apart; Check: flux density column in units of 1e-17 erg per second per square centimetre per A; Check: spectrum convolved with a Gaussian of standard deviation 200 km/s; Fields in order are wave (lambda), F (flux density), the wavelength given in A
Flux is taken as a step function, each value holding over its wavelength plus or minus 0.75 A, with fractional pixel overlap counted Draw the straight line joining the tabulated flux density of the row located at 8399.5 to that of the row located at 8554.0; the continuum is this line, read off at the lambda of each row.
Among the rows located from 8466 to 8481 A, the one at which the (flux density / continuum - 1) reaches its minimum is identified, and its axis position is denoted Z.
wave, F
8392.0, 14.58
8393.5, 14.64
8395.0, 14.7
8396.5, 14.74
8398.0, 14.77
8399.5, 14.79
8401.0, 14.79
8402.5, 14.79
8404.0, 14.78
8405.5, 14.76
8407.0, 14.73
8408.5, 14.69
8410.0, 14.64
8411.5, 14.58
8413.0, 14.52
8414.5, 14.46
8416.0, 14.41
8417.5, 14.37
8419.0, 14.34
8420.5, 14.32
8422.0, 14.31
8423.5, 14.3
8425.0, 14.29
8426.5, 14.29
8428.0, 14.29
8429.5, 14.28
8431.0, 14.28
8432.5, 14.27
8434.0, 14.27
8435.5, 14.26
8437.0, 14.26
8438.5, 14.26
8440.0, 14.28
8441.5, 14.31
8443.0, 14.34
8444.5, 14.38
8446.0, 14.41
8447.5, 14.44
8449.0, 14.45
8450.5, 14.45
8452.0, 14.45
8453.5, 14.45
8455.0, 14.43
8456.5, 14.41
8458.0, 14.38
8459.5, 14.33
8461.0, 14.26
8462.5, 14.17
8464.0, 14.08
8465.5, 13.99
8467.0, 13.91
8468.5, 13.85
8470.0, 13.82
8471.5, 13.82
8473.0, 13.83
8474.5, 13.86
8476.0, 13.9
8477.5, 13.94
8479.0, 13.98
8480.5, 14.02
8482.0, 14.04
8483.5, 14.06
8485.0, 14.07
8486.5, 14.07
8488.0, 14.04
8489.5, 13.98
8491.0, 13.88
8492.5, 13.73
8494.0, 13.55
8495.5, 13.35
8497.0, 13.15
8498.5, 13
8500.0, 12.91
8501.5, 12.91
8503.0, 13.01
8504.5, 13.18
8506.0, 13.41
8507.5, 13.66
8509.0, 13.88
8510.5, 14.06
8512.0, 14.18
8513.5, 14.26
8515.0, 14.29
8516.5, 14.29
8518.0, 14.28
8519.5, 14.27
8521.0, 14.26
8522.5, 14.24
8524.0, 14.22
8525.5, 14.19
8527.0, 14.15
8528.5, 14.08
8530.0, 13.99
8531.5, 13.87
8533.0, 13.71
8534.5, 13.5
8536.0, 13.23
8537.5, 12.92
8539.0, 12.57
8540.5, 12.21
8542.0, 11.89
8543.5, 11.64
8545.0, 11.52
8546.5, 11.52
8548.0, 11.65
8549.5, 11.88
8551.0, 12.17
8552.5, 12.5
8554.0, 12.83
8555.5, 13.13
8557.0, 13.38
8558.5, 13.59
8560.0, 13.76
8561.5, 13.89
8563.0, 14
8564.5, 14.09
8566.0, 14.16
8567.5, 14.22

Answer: 8470.0 A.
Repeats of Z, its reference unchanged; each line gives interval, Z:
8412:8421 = 8420.5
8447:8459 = 8447.5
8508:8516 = 8509.0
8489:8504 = 8500.0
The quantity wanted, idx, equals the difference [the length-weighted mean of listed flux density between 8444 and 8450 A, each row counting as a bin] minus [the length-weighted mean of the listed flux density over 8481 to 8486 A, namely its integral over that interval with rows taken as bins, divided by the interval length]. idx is 0.4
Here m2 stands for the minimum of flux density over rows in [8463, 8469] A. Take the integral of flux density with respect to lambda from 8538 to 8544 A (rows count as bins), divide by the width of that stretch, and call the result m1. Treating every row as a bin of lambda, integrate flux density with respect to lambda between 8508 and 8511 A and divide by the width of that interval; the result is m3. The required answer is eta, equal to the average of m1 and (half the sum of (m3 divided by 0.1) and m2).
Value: 44.4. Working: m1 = 12.1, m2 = 13.85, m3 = 13.9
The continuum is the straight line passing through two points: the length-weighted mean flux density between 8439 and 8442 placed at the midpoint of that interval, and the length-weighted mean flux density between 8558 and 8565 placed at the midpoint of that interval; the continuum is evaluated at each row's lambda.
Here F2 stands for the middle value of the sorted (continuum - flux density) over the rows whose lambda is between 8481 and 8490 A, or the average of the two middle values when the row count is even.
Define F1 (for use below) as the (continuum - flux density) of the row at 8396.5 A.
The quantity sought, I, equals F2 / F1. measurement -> -0.3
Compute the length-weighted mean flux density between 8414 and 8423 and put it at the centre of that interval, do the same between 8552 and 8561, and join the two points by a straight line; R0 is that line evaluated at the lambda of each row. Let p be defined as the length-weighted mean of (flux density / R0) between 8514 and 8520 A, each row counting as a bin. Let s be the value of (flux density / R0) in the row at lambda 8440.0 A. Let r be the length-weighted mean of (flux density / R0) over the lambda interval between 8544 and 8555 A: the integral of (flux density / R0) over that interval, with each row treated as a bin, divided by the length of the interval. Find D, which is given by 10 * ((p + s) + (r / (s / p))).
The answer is 30.1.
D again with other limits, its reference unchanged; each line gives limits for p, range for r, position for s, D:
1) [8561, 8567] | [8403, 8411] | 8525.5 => 31.5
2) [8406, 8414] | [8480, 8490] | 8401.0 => 30.4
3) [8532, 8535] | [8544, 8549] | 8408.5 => 29.0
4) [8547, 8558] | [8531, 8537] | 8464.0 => 28.9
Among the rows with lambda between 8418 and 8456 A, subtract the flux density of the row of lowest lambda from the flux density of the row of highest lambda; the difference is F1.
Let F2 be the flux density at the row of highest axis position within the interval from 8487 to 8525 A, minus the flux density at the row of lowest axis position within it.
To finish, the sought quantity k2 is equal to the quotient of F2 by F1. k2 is 2.0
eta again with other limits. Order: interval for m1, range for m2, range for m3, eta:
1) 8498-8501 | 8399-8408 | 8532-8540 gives 43.1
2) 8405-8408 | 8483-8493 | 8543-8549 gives 39.8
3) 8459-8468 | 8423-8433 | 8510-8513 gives 46.0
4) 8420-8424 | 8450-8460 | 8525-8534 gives 45.7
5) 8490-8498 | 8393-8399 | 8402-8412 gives 47.2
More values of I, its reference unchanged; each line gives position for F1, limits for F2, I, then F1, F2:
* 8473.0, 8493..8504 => 3.1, 0.3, 1.1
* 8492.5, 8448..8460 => -0.5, 0.4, -0.2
